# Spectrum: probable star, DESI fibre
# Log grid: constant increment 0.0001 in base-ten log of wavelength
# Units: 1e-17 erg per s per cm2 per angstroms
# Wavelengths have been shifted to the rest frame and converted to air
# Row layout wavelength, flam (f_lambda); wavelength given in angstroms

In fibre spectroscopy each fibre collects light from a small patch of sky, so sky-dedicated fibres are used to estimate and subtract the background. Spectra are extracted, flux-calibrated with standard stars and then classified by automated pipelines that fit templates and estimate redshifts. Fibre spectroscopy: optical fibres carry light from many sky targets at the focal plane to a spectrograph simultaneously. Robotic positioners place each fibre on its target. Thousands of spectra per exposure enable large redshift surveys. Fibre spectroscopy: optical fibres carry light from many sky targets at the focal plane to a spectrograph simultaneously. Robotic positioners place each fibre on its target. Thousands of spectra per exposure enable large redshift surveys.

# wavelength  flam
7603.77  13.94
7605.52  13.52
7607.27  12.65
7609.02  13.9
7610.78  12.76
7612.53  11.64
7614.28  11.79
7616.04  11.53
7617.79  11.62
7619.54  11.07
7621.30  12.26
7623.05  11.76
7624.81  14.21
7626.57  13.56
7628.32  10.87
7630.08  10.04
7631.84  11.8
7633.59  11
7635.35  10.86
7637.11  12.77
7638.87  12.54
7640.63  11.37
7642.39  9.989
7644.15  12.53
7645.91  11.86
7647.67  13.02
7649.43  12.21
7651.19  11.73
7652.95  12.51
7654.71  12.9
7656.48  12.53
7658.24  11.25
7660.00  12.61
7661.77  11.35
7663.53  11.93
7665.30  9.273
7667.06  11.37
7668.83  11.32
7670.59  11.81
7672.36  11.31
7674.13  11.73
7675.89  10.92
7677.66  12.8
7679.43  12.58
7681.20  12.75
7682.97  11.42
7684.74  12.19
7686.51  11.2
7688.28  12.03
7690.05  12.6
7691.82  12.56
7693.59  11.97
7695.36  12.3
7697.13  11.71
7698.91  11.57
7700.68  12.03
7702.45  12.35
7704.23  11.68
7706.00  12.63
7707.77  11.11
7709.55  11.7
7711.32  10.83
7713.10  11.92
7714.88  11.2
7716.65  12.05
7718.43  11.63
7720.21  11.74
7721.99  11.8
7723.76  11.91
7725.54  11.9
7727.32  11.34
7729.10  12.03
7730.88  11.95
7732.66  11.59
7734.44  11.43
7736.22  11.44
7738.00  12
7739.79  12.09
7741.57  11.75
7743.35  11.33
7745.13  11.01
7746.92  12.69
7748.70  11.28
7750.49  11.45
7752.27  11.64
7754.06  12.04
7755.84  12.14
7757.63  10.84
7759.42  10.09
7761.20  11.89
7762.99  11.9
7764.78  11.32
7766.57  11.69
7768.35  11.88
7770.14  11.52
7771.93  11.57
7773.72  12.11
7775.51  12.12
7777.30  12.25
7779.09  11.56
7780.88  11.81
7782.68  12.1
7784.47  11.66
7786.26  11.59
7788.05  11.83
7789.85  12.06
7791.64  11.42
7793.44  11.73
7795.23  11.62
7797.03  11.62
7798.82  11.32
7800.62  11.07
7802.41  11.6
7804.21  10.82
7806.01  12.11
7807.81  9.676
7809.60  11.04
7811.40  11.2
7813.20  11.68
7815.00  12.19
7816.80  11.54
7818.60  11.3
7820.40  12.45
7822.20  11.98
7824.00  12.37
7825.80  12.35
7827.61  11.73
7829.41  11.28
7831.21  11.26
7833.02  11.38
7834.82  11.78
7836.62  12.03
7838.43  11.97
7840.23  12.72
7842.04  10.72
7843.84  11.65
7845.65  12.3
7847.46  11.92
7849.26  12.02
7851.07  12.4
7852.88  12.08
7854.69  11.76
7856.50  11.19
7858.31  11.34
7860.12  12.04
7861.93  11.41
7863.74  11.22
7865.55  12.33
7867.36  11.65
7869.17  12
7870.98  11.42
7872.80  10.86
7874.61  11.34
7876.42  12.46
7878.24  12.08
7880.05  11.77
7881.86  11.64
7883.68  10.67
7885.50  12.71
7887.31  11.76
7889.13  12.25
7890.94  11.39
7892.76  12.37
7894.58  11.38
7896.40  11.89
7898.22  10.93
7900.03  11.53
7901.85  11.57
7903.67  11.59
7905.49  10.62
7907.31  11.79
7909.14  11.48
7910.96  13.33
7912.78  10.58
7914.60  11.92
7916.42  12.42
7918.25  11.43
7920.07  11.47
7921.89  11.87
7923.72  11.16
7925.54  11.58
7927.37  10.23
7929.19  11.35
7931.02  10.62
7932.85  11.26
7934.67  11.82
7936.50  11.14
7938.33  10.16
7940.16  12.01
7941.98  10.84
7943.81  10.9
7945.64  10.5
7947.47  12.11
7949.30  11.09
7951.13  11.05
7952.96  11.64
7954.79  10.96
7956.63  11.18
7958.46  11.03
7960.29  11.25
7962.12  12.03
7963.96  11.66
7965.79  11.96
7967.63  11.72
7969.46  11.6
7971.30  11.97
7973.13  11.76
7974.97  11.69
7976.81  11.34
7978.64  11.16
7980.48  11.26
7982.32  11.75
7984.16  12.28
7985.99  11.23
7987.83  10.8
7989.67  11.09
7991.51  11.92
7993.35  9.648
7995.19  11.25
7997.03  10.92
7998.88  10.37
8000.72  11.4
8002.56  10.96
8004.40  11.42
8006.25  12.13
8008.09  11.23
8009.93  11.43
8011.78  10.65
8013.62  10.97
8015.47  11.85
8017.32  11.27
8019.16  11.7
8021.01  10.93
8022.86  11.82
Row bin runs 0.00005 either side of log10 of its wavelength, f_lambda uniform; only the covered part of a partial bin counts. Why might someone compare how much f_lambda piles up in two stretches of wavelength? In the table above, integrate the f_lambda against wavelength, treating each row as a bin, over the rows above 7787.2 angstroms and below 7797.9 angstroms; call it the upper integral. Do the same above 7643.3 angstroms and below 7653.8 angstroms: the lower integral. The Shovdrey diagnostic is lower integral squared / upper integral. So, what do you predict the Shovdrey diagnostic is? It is 134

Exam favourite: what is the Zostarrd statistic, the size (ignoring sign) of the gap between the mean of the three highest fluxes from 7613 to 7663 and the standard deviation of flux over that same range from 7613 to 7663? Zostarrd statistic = 12.6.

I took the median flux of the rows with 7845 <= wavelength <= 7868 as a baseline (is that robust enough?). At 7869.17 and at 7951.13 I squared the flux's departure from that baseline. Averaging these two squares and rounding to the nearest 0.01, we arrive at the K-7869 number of 0.38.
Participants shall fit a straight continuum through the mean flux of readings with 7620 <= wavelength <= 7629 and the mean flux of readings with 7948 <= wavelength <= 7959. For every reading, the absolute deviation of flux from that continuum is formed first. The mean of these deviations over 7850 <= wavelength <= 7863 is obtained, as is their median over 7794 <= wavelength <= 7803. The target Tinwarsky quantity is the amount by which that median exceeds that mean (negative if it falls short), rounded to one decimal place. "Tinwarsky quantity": -0.2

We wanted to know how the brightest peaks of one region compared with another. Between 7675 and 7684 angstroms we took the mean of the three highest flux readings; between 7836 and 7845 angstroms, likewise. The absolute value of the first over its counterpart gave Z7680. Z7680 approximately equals 1.04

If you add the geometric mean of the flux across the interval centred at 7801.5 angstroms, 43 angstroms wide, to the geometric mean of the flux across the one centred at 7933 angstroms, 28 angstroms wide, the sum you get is 22.7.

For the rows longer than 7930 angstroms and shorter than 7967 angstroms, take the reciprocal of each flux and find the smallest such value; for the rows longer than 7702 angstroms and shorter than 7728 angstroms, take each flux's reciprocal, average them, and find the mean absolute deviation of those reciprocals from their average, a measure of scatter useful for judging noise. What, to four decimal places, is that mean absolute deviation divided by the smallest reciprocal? 0.0302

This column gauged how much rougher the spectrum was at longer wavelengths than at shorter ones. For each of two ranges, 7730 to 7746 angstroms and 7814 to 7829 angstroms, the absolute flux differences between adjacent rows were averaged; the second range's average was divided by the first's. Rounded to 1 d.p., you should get 1.8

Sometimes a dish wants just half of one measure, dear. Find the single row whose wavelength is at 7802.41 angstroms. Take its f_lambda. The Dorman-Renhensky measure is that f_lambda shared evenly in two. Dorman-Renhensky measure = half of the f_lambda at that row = 5.80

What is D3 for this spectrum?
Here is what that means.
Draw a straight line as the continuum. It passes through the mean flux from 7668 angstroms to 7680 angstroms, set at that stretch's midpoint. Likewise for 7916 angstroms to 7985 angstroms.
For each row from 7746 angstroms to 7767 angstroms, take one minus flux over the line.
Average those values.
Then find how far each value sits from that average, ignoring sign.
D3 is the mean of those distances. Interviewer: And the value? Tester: 0.042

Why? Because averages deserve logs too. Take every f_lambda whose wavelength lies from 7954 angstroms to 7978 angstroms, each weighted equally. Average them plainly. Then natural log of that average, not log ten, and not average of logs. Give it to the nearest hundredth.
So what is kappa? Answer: 2.45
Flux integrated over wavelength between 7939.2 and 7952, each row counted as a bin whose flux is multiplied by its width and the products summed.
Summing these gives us 144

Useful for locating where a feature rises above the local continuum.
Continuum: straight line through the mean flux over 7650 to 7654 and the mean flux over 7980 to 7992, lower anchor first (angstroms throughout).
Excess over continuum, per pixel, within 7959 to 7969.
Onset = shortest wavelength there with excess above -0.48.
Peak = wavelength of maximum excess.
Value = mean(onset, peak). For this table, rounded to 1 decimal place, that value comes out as 7961.2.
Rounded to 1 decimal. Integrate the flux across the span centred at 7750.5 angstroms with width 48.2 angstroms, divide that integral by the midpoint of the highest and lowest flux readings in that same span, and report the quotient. 49.2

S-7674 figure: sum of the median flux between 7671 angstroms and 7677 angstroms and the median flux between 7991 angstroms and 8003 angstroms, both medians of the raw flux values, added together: 22.3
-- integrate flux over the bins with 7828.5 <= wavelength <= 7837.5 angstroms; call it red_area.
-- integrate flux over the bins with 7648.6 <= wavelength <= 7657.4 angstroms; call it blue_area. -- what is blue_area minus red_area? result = 5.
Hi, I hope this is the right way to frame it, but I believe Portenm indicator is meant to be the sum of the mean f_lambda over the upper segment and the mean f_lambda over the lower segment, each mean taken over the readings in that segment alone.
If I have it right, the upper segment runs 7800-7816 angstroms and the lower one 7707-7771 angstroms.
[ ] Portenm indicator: 22.9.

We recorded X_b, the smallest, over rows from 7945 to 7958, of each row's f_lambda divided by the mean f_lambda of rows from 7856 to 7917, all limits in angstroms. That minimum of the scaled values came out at 0.90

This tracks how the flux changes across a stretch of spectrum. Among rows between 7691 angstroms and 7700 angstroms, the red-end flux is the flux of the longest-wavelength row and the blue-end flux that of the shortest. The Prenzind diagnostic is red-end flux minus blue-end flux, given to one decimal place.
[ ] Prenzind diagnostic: -1.0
